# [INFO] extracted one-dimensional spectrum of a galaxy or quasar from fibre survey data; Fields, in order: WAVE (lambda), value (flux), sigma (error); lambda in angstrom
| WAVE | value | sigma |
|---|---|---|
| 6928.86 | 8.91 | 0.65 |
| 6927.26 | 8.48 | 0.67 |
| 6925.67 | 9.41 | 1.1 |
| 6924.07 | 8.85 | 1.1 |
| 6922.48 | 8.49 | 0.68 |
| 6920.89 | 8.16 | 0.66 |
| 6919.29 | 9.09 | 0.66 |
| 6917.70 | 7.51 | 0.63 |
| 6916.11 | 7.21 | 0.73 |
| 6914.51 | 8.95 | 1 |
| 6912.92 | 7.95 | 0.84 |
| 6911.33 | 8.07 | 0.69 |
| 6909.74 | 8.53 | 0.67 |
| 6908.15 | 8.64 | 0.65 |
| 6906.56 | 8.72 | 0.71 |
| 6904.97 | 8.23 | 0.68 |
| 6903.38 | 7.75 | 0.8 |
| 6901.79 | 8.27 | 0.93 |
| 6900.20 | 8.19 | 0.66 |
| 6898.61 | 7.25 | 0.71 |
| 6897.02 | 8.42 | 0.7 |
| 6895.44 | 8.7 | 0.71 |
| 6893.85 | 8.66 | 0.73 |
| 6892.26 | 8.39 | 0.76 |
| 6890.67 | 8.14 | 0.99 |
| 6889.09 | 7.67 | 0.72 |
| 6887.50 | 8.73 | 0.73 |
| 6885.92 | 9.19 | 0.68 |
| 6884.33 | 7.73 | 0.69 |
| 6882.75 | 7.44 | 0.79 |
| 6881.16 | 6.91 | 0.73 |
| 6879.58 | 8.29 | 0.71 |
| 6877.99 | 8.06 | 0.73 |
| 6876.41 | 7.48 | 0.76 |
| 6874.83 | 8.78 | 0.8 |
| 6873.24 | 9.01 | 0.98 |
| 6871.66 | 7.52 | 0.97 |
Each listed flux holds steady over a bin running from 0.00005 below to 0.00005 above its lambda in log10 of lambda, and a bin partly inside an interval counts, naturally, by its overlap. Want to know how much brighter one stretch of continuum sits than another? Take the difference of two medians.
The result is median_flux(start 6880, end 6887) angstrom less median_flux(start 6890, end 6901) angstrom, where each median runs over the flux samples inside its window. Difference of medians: -0.8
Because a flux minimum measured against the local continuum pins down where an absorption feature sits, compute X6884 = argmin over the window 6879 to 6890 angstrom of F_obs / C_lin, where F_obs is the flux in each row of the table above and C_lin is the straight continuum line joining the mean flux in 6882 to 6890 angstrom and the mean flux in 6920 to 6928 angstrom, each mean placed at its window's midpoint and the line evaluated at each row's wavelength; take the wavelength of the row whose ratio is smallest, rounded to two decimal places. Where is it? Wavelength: 6881.16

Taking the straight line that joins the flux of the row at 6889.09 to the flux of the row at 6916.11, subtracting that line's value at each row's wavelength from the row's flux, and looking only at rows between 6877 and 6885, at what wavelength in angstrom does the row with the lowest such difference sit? 6881.16 angstrom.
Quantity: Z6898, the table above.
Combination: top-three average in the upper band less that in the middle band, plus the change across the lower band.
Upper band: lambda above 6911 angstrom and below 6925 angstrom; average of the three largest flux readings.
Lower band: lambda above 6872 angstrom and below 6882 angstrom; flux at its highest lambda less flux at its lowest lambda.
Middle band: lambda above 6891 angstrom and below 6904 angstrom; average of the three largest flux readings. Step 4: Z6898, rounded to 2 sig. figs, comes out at -1.7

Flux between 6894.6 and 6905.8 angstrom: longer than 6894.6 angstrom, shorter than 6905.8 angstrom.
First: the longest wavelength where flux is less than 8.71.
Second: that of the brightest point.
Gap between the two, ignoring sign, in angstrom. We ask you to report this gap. 9.5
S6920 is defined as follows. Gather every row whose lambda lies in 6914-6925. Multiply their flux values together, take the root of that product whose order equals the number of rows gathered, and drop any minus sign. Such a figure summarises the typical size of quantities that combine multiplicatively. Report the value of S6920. 8.29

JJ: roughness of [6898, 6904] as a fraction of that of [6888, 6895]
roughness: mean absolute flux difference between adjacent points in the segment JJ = 1.6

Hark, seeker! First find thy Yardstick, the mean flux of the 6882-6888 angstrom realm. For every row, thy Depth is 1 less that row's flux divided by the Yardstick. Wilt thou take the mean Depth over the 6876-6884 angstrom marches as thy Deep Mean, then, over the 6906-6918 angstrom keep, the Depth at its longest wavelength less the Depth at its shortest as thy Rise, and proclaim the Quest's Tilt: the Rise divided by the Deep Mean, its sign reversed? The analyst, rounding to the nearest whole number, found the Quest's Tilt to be -2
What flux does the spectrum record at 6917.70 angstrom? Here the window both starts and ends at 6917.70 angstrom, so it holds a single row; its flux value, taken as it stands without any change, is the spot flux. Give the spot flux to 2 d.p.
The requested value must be 7.51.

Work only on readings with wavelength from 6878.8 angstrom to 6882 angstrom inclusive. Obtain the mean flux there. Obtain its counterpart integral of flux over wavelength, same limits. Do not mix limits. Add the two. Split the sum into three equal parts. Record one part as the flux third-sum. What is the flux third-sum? 10.6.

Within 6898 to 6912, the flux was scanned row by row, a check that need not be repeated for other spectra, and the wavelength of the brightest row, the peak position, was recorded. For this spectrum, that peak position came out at 6906.56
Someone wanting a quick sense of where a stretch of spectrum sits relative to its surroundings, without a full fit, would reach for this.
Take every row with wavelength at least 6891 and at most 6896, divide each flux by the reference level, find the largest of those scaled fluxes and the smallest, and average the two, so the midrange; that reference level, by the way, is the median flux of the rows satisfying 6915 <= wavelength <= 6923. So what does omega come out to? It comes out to 1.05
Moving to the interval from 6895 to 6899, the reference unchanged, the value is 0.98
